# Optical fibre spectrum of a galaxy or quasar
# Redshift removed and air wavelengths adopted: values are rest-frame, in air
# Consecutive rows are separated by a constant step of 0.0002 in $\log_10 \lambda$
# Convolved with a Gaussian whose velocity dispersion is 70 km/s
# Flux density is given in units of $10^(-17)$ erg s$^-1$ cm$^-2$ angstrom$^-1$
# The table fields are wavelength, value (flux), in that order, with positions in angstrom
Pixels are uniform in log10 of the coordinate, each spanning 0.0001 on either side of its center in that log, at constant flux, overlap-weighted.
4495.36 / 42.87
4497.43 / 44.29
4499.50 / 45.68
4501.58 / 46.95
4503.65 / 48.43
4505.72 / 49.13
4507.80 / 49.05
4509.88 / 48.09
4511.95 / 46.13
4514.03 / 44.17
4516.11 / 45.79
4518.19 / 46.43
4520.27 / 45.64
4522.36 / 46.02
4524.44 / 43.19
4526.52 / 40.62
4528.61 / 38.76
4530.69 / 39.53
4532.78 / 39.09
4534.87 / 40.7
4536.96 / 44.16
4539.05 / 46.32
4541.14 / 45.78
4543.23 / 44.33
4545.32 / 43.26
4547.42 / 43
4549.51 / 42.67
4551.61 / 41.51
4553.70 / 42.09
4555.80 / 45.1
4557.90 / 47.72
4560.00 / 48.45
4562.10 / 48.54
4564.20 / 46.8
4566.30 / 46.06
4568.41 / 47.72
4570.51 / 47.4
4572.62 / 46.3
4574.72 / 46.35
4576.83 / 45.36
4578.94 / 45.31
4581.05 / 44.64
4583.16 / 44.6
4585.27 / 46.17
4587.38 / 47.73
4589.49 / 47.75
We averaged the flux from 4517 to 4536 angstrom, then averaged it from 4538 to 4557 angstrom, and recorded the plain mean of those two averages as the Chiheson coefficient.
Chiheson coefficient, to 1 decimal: 43.0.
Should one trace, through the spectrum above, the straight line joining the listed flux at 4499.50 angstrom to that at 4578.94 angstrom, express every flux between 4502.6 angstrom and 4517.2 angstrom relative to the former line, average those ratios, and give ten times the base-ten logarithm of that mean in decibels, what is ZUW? 0.2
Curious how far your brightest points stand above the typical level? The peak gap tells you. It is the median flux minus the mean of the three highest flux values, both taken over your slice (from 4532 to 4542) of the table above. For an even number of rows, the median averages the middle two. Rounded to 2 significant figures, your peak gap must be -1.3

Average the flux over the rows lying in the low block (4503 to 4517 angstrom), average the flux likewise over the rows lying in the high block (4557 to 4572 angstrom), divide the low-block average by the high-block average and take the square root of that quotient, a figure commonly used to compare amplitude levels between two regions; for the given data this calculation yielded 1.00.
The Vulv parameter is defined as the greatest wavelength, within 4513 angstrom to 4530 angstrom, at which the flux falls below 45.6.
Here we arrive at 4528.61 angstrom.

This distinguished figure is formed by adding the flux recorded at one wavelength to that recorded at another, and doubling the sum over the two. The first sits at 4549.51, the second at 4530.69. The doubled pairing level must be 164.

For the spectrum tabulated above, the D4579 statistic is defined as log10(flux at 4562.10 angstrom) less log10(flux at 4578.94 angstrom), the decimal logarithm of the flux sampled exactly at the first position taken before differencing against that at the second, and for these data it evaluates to 0.030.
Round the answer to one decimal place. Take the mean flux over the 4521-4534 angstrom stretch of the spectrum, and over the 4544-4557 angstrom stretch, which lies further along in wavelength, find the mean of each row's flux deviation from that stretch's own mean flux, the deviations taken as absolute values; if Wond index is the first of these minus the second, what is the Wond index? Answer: 40.4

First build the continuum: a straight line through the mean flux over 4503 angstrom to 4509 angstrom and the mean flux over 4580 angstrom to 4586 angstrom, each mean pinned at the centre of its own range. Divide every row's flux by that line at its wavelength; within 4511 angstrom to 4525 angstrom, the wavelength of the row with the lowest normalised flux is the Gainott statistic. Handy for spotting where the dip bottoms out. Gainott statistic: 4524.44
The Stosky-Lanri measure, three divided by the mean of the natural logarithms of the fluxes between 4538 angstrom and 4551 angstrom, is 0.792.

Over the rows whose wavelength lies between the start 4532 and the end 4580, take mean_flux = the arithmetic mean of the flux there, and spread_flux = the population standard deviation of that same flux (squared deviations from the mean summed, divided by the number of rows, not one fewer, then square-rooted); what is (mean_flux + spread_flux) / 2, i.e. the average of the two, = 23.7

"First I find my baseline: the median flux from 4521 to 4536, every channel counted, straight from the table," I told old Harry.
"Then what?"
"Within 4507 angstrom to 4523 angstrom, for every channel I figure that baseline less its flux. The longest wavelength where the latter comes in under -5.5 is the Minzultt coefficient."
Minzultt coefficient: 4518.19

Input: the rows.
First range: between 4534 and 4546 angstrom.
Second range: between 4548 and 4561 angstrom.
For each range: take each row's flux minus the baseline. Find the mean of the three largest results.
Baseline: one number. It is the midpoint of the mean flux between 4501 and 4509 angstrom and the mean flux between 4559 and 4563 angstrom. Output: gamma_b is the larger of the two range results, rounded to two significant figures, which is -1.4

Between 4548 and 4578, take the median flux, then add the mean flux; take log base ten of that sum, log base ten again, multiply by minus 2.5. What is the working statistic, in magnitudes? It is -0.733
